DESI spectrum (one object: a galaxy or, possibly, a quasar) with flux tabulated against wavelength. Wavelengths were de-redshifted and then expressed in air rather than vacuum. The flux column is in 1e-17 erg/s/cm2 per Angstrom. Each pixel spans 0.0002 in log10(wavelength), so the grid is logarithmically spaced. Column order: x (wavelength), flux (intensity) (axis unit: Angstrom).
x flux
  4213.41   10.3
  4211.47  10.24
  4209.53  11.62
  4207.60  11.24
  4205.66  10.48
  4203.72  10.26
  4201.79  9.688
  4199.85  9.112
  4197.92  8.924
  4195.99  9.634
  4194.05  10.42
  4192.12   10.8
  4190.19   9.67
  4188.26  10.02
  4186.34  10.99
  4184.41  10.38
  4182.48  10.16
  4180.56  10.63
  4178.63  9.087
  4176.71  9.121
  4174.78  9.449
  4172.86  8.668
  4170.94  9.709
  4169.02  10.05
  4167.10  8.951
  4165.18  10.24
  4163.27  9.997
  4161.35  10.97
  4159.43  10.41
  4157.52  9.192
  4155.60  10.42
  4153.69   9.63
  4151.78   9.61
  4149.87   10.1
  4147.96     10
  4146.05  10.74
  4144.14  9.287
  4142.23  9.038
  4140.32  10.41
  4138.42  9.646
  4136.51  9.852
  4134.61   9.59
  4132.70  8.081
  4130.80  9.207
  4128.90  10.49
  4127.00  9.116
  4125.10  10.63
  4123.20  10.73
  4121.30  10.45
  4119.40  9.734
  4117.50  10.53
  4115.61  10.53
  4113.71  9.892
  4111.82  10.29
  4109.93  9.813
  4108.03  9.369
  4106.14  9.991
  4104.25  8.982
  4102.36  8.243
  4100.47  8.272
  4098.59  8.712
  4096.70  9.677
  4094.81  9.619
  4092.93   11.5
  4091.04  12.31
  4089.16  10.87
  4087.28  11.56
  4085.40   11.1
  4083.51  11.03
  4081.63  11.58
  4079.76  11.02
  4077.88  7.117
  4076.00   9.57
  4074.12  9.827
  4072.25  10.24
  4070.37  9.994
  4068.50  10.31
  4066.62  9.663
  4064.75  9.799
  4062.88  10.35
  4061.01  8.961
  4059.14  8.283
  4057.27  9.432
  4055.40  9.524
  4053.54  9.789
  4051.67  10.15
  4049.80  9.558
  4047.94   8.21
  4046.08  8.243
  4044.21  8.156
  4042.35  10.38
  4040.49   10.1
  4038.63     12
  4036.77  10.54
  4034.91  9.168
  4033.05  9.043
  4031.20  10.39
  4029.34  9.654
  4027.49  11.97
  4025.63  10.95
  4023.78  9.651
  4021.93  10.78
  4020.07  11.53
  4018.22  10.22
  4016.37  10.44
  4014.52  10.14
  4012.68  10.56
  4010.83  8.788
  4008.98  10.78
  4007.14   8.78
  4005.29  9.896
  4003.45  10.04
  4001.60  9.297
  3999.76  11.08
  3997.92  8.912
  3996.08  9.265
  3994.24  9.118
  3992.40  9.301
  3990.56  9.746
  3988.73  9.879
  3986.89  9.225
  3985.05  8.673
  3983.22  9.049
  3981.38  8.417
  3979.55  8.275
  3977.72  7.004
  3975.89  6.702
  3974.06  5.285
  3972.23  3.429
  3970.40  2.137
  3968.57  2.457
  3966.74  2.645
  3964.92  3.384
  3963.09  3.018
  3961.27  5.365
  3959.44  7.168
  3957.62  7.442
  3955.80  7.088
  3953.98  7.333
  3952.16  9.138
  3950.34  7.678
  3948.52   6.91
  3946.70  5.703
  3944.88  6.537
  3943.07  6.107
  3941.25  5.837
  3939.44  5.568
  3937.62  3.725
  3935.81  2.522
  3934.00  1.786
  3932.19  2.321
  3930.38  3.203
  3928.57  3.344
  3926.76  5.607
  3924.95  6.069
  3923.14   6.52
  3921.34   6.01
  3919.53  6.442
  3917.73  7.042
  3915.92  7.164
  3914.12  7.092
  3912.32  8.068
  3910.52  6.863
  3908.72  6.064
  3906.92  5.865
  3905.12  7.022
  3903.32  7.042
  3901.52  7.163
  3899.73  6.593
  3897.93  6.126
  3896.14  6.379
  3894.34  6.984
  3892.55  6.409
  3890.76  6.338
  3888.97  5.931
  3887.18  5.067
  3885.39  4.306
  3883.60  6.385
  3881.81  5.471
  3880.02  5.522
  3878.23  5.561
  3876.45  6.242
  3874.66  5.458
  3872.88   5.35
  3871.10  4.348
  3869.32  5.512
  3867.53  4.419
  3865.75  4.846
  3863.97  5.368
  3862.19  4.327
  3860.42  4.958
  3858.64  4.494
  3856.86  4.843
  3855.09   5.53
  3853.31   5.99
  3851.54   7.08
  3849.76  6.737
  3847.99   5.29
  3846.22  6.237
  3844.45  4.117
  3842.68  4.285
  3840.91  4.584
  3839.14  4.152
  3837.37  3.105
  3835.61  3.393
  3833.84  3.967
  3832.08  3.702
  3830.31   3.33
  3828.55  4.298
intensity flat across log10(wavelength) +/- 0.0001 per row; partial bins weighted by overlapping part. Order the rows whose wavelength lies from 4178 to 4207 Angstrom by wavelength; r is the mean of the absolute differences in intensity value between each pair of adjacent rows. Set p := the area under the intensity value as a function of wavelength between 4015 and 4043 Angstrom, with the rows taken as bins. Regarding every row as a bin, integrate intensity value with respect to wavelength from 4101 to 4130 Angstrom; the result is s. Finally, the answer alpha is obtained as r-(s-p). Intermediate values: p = 293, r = 0.6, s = 286.8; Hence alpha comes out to 6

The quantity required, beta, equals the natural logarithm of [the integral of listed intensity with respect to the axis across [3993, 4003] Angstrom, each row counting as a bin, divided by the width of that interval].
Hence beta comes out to 2.26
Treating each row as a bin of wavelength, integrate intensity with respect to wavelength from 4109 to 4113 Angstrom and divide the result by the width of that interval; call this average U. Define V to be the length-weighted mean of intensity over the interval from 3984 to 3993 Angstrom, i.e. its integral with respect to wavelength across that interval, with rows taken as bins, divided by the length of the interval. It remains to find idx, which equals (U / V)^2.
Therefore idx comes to 1.2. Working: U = 10.1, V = 9.4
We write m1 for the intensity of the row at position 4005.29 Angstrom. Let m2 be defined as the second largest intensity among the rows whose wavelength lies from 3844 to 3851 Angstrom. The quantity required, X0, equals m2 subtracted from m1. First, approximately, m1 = 9.896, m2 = 6.237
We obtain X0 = 3.7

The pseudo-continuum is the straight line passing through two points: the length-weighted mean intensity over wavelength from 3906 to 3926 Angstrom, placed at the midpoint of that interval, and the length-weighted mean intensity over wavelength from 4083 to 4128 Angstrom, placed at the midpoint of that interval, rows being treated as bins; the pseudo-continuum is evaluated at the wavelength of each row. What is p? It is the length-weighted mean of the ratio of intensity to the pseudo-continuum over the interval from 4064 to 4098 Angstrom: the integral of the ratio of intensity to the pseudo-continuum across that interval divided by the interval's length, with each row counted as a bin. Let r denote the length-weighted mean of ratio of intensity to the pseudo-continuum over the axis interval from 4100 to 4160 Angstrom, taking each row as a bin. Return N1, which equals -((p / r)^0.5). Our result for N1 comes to -1.08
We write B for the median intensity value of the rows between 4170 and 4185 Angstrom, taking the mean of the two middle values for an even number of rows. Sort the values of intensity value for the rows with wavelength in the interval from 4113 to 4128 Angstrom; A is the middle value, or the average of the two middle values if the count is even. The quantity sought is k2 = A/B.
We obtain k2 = 1.10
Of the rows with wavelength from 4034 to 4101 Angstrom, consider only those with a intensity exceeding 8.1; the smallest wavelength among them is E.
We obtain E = 4034.91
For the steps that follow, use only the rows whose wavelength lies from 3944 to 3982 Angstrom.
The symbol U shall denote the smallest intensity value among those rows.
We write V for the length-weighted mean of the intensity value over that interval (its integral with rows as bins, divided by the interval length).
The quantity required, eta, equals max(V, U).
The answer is 5.8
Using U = 2.137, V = 5.8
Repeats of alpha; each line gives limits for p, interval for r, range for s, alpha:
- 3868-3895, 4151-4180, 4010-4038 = -135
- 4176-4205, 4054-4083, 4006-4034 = 2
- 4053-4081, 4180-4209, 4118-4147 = -15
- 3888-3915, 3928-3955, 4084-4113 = -110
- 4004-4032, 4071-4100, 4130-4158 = 19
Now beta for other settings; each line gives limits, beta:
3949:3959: 2.04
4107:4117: 2.30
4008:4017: 2.32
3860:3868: 1.57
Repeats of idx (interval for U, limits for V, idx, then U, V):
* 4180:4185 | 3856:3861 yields 4.8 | 10.4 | 4.7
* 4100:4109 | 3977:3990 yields 1.1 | 9.0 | 8.7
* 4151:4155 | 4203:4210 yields 0.8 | 9.7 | 10.9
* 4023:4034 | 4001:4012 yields 1.1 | 10.3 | 9.6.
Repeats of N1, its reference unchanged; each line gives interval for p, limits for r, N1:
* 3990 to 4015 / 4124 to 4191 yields -1.15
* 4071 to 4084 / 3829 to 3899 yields -1.07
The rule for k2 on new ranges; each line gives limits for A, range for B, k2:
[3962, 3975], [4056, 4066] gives 0.32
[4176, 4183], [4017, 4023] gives 0.89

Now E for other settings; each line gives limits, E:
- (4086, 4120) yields 4087.28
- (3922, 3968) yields 3952.16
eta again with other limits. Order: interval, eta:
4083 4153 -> 10.0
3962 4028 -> 8.3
